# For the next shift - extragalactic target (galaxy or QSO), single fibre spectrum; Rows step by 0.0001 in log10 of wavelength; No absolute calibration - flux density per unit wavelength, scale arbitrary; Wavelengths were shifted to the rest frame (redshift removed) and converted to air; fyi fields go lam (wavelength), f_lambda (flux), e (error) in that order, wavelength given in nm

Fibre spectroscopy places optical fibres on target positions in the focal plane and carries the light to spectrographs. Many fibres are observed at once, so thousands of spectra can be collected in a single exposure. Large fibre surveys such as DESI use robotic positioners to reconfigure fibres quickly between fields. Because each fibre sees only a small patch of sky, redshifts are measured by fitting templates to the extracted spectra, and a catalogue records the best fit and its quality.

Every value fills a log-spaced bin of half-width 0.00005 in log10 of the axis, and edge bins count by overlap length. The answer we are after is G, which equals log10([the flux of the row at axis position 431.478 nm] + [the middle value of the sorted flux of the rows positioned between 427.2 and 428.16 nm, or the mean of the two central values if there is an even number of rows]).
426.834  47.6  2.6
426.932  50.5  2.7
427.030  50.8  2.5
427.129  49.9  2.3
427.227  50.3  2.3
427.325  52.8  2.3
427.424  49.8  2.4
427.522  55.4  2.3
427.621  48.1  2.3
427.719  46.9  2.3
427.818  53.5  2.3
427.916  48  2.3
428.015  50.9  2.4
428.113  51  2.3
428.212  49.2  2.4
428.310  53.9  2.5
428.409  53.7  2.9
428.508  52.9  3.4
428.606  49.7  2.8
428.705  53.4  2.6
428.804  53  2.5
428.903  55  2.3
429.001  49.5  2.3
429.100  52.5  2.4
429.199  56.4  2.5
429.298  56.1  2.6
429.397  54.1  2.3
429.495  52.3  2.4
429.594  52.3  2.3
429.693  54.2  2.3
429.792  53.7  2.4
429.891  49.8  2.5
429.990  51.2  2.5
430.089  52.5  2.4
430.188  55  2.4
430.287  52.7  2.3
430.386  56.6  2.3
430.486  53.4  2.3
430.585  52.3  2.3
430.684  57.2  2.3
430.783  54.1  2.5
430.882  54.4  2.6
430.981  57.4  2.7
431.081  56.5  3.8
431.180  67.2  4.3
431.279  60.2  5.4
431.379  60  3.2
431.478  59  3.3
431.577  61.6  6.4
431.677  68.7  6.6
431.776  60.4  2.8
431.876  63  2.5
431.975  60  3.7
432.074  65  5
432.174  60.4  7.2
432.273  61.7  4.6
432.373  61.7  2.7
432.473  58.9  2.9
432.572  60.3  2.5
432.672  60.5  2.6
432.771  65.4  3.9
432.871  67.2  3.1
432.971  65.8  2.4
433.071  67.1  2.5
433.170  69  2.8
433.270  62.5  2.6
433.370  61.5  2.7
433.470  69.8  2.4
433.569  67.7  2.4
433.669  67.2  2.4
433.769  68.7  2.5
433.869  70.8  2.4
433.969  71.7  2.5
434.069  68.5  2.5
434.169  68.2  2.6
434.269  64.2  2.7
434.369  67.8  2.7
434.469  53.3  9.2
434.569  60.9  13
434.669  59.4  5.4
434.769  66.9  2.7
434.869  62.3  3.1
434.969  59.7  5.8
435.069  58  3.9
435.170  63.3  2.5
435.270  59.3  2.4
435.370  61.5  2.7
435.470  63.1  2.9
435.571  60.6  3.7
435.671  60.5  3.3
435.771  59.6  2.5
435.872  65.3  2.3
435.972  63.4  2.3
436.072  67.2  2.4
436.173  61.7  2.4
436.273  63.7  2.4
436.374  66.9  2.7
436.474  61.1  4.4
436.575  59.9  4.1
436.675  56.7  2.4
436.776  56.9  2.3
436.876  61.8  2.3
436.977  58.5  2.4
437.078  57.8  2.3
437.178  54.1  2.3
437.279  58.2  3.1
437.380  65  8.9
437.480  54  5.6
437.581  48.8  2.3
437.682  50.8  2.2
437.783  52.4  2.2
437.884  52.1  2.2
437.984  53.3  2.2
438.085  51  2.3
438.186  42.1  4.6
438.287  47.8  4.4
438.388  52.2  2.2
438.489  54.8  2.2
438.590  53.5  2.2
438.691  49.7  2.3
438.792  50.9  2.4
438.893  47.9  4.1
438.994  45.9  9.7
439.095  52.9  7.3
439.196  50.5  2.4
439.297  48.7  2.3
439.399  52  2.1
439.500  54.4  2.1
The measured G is 2.04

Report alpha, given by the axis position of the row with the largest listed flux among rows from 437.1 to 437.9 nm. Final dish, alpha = 437.380 nm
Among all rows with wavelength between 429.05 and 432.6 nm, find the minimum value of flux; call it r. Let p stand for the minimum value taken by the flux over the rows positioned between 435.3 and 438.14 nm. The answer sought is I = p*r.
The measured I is 2430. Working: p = 48.8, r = 49.8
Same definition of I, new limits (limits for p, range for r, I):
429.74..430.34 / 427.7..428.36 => 2336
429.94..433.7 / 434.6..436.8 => 2903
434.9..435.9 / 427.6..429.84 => 2720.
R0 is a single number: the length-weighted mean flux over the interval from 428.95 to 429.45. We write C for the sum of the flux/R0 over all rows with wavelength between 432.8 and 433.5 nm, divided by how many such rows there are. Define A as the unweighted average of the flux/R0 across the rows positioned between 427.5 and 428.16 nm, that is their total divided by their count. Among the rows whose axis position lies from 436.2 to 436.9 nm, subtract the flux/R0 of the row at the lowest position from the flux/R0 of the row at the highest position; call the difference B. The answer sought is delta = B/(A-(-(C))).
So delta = -0.02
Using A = 0.94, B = -0.04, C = 1.23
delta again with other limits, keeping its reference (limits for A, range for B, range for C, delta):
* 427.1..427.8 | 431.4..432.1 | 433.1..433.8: 0.05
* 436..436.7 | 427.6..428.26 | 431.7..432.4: 0.01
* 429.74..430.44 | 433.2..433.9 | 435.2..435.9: 0.07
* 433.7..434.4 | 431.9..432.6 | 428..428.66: 0.00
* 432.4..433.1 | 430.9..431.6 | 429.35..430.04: 0.04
